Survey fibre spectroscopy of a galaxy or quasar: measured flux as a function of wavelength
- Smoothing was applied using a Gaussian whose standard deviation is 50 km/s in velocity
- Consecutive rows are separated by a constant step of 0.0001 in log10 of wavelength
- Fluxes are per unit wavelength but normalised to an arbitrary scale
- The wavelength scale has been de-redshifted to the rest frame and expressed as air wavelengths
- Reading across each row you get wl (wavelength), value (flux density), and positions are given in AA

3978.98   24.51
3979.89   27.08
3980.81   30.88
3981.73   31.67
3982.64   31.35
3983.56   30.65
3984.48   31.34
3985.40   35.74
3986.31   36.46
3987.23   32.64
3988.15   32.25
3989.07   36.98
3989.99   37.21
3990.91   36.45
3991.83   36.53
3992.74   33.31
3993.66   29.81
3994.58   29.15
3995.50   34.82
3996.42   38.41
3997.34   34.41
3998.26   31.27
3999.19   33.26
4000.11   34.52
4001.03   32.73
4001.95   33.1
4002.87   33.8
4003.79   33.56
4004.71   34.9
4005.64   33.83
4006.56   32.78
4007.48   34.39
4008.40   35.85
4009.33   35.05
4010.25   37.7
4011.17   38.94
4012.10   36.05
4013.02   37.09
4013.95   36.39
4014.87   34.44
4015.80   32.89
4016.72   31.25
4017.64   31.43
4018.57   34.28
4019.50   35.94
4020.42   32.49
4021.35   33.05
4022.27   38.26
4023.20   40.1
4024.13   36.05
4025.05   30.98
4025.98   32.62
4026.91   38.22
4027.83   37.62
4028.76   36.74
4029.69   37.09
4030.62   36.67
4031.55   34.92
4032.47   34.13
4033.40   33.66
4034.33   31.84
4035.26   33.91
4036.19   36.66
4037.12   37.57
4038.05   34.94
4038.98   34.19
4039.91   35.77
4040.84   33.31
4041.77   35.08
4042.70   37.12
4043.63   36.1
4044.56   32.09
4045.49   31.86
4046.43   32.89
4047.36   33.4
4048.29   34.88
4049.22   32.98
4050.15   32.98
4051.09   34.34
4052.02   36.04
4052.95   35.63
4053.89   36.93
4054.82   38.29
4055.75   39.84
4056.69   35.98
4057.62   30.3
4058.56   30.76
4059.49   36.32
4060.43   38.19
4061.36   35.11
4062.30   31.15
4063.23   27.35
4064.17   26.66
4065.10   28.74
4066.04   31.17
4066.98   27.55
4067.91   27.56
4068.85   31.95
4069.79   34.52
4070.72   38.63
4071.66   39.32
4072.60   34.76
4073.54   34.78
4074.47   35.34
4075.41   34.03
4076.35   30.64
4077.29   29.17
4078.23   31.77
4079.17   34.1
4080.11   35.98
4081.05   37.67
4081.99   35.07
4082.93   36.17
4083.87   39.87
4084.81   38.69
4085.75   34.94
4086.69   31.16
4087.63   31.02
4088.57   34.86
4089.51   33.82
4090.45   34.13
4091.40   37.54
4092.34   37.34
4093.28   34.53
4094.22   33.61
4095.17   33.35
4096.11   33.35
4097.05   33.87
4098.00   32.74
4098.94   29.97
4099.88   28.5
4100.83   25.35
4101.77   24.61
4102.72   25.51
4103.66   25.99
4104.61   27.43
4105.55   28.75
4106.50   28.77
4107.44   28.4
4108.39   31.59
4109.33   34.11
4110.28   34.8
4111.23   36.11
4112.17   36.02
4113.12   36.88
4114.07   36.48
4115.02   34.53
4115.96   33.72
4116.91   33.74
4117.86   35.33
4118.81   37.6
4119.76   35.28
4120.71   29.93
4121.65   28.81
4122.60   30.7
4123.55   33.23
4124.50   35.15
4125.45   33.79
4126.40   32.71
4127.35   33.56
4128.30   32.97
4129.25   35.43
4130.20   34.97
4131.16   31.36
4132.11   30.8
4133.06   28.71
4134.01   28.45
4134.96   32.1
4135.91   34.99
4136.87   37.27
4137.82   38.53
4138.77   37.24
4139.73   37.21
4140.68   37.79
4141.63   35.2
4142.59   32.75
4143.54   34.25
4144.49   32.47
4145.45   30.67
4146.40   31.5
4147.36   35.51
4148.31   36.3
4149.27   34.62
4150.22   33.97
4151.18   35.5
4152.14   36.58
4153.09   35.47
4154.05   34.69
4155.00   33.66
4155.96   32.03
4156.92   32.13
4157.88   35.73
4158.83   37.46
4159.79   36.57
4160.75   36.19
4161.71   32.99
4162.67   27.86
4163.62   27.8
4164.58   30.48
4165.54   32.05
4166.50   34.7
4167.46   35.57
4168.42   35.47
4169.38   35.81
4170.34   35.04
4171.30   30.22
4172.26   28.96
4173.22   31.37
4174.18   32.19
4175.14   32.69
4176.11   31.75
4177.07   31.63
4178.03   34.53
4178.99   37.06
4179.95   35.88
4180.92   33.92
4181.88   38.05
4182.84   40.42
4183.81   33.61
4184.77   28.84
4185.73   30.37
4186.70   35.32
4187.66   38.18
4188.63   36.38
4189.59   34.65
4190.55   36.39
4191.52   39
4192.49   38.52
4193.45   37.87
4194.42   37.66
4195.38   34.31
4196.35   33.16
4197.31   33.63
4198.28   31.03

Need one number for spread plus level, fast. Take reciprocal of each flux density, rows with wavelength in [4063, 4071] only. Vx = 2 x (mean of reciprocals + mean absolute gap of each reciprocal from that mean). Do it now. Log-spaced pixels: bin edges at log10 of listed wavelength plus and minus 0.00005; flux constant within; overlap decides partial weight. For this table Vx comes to 0.073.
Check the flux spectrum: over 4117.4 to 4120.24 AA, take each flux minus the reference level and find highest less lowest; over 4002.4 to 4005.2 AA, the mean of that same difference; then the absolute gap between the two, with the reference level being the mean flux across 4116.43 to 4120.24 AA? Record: 4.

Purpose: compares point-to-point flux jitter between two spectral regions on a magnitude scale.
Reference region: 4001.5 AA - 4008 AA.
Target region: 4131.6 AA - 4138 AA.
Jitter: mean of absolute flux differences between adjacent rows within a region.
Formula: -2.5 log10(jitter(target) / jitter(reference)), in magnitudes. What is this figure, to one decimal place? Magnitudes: -0.8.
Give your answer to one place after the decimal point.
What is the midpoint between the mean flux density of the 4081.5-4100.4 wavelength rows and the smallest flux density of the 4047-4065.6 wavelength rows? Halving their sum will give 30.4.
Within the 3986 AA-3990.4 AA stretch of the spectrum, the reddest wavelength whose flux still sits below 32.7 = 3988.15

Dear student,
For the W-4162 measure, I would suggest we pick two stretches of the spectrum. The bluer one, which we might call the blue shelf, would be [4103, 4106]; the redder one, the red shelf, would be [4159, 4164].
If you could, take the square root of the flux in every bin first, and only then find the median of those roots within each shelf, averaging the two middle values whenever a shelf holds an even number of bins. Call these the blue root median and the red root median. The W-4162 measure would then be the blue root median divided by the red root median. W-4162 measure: 0.91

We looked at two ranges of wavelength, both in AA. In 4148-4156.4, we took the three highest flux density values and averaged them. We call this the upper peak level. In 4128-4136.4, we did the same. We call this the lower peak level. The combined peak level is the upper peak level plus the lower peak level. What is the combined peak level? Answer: 71.3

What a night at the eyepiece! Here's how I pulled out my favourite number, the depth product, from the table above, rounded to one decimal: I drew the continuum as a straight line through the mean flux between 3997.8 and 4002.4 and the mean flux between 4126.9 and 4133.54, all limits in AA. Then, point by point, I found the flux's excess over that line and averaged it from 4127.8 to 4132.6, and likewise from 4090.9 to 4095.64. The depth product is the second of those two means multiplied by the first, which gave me 1.5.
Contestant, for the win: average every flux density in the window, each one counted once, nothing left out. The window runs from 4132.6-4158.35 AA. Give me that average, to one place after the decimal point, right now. 34.3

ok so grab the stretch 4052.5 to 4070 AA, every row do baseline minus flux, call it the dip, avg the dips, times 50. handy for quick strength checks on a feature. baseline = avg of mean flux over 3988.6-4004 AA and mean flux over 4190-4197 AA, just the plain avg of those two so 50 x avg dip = 127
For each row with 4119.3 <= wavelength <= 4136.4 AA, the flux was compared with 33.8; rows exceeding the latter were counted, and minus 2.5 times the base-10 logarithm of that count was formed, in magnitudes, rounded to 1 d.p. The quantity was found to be -1.7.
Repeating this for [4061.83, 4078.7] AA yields -2.1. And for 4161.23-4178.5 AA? -1.9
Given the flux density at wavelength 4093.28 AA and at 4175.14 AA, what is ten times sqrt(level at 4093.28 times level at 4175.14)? 336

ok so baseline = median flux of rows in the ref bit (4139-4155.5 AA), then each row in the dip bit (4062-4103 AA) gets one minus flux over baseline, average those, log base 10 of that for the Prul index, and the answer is -1.3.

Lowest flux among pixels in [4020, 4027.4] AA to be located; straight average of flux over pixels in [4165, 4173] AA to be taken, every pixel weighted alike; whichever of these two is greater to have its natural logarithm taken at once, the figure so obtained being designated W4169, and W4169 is 3.51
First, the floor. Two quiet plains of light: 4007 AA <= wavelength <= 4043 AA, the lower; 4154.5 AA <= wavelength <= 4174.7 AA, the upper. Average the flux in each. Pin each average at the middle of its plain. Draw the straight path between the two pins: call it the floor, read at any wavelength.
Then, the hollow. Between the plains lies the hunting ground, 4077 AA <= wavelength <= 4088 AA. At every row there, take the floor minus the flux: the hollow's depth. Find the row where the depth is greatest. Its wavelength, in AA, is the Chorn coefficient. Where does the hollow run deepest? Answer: 4077.29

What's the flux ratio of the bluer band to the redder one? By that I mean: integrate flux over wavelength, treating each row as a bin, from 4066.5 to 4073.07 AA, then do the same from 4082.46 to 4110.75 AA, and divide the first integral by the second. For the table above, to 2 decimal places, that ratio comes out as 0.24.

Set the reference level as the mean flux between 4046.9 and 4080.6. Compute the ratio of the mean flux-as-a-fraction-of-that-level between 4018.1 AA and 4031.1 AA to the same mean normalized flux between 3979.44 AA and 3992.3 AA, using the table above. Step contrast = 1.07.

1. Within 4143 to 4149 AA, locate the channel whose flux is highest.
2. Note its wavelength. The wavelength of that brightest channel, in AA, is 4148.31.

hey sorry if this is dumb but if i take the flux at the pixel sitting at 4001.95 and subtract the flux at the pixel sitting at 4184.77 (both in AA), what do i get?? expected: 4.3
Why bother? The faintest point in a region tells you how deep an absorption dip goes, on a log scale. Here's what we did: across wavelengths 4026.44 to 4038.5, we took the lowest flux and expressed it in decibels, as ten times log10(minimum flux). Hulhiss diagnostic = 15.0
